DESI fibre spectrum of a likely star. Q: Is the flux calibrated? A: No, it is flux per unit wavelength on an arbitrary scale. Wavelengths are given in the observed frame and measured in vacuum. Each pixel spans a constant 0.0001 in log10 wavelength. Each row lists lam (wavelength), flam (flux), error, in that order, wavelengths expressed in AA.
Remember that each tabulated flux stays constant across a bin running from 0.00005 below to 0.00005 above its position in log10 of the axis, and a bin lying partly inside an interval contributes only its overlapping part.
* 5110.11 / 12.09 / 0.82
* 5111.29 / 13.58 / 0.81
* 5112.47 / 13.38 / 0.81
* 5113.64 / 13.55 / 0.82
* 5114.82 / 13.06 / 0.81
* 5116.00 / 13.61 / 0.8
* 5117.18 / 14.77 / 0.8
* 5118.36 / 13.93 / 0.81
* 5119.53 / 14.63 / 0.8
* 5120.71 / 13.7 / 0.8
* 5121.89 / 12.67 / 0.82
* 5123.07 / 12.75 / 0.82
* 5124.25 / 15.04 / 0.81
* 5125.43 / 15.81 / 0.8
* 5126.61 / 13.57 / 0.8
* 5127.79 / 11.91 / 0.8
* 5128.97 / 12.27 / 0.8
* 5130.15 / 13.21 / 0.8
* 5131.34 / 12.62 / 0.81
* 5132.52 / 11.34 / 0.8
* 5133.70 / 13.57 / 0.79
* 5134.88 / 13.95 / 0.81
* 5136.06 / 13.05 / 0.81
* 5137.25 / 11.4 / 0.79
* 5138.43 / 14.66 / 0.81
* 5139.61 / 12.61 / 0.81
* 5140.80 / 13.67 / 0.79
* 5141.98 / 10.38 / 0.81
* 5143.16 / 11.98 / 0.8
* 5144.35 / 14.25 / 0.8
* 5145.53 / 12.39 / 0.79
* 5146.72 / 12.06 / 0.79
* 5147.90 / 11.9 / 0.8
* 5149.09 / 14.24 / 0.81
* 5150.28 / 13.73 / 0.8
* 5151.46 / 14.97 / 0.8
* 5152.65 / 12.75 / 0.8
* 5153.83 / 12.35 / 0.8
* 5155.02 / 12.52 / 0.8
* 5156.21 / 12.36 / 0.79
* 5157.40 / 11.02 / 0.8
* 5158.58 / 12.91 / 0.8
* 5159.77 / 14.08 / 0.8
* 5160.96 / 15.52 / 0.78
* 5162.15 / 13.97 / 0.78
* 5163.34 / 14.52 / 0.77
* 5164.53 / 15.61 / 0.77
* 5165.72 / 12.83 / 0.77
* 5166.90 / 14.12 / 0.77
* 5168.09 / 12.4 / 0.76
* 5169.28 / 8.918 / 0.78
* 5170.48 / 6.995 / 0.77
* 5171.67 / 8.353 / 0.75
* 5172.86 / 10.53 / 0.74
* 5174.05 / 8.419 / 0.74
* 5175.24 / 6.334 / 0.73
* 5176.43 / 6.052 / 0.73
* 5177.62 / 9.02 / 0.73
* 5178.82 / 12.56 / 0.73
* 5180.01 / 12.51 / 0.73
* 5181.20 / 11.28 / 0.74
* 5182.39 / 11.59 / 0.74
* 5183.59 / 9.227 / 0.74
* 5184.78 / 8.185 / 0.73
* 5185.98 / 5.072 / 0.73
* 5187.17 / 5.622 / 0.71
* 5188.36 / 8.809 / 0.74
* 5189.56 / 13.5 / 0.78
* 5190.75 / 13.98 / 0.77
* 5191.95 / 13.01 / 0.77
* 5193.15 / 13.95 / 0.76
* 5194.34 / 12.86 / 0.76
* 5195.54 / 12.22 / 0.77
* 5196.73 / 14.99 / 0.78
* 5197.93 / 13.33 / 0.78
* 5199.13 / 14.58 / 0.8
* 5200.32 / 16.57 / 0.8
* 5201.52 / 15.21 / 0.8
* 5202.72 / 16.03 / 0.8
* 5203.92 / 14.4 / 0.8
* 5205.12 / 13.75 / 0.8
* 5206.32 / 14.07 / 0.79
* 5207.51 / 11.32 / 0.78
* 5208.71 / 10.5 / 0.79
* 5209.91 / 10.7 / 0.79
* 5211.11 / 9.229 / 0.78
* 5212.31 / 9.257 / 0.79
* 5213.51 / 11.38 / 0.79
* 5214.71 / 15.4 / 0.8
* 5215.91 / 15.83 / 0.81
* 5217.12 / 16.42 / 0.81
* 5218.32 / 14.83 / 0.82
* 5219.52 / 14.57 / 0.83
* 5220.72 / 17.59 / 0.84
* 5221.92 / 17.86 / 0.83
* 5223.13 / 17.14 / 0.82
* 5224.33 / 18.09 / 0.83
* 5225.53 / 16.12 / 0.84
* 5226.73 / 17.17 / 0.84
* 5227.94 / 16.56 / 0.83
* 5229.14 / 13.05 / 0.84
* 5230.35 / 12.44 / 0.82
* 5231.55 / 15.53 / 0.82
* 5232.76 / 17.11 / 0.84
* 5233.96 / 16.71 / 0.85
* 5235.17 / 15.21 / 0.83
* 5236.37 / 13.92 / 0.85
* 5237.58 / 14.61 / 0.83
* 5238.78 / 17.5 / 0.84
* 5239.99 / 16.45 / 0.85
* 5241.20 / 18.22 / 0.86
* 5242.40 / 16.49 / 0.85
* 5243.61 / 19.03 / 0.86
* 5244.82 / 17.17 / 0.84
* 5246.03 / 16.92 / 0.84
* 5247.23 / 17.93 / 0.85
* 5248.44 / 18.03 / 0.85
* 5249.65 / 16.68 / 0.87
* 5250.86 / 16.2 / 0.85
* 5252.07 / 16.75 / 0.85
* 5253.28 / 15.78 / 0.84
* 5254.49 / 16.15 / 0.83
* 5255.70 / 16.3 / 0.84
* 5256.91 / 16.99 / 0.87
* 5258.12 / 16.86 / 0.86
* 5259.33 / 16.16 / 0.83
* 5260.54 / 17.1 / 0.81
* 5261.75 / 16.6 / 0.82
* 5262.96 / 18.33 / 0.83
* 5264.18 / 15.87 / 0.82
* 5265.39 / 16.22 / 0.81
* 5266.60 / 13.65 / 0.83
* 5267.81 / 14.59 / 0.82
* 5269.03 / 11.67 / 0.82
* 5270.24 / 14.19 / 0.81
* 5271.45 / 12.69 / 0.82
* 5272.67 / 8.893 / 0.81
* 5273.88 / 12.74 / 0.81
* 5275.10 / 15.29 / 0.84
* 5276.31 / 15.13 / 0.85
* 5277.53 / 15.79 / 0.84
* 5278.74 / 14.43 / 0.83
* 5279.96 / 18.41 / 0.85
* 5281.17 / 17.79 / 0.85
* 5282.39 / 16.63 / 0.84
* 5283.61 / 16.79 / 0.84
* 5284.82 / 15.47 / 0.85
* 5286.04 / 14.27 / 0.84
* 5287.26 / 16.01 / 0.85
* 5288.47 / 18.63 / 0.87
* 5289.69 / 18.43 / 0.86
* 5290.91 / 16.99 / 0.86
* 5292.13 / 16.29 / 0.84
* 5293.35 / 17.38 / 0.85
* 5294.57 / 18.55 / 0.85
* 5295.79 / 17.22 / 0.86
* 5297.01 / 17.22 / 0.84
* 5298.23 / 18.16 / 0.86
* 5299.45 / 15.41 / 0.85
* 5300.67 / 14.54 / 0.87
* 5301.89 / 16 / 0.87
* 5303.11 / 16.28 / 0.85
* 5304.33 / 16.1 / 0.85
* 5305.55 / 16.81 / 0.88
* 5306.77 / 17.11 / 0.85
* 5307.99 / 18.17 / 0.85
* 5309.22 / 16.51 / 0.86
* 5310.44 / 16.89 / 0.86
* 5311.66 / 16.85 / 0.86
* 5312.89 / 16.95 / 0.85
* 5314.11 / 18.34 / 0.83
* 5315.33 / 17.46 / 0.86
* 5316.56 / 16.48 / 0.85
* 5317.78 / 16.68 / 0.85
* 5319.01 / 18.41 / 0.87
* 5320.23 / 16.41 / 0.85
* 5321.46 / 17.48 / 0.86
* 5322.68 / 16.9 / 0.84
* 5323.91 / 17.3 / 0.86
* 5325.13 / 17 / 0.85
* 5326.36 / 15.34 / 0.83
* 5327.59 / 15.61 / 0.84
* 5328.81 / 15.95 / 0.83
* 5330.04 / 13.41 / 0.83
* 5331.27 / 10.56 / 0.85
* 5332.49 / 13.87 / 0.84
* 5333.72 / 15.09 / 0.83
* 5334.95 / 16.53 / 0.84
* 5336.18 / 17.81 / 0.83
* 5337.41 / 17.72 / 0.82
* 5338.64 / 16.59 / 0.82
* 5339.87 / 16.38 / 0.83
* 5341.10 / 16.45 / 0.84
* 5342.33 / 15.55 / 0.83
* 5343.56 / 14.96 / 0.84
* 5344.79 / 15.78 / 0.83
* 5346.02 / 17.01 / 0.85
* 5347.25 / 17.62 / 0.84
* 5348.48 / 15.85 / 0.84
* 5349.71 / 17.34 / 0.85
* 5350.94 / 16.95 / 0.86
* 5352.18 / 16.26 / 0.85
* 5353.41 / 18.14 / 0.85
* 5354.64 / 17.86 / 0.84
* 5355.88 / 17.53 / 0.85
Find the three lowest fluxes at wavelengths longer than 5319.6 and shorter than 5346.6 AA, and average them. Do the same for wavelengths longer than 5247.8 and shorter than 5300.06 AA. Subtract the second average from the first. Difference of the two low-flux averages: 1.5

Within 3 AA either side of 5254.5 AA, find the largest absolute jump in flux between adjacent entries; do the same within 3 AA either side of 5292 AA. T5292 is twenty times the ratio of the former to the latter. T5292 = 13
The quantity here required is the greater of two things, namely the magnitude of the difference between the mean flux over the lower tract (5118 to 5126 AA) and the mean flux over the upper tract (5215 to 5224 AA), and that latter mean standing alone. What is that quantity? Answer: 16.3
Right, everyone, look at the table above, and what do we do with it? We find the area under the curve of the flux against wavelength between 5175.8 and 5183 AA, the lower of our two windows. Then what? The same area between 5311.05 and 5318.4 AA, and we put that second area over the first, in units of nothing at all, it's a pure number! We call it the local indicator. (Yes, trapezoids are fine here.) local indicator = 1.67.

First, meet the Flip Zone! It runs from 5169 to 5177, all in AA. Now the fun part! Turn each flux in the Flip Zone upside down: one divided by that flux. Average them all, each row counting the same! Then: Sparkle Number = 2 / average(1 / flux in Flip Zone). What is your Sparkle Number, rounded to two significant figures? 15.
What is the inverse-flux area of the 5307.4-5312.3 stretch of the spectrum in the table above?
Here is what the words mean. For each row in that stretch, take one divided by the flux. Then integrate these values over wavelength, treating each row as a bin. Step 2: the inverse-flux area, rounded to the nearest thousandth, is 0.286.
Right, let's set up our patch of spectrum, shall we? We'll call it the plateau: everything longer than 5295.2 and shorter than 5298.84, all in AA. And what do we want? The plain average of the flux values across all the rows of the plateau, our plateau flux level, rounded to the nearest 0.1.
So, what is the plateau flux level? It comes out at 17.5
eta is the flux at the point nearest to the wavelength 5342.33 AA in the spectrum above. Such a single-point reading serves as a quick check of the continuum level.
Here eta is 15.55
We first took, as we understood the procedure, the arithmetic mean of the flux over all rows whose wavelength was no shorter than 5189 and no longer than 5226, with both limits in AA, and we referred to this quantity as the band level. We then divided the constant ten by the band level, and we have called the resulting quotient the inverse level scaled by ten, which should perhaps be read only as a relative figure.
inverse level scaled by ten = 0.707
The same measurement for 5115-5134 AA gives 0.743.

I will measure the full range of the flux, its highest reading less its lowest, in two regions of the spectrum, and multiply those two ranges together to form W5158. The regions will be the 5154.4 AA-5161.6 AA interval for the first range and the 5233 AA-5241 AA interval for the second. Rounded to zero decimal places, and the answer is 16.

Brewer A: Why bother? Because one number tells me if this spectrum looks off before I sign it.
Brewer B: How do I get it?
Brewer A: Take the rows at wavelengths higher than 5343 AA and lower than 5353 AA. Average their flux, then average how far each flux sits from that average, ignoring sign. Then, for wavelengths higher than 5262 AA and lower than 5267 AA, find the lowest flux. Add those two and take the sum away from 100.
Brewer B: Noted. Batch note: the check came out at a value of 85.6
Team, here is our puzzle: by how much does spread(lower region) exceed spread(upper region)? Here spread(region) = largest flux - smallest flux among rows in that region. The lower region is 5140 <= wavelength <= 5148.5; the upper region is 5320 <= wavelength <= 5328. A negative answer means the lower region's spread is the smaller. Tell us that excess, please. 1.7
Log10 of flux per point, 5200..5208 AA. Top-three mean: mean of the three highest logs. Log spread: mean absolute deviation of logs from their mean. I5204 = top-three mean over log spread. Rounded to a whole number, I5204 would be 32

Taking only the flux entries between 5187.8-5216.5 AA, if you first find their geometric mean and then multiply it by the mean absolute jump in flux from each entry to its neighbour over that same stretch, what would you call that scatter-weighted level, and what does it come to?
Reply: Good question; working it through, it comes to 18.6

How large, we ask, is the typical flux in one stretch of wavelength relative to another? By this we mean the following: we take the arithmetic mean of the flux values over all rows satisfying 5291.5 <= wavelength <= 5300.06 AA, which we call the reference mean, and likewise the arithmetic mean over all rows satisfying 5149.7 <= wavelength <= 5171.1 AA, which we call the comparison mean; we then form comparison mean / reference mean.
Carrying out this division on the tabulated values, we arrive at 0.75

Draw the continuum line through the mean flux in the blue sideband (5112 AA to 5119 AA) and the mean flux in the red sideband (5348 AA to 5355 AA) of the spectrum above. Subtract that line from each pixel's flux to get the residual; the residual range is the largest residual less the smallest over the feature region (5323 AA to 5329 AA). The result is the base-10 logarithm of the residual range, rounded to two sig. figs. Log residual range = 0.30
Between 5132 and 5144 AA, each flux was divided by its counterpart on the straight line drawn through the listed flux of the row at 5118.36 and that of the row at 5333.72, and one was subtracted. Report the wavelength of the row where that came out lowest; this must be 5141.98 AA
